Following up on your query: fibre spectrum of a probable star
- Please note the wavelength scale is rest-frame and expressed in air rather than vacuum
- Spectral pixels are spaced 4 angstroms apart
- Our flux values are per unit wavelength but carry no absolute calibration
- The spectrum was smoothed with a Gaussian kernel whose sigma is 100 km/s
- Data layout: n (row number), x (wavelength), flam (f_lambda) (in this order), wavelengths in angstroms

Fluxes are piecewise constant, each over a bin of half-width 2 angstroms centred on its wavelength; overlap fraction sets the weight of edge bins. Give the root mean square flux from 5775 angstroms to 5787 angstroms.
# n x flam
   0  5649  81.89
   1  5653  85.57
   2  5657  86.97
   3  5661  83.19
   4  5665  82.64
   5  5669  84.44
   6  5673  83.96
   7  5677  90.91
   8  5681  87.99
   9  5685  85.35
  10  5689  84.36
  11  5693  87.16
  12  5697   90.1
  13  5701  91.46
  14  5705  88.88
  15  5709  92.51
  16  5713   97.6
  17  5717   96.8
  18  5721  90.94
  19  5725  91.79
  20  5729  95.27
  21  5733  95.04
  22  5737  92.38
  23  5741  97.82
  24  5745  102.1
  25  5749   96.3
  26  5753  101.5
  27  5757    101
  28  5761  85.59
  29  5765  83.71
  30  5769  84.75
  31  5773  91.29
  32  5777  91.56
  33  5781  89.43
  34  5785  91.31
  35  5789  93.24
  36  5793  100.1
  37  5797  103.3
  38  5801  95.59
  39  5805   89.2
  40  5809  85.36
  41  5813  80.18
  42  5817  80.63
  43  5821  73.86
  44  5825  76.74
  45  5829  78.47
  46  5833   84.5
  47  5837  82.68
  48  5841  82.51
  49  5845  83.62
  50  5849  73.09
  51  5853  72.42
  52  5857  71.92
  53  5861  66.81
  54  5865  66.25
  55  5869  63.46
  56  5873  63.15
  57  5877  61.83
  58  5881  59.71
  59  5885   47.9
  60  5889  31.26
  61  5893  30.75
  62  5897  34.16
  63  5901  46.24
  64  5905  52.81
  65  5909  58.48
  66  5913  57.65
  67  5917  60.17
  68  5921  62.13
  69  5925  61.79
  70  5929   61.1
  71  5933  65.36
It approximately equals 91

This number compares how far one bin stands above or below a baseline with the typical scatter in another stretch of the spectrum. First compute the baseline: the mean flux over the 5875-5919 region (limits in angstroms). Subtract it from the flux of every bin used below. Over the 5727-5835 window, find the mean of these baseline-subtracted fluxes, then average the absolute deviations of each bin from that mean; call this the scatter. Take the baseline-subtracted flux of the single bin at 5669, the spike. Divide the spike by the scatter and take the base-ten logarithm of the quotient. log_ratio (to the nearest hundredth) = 0.71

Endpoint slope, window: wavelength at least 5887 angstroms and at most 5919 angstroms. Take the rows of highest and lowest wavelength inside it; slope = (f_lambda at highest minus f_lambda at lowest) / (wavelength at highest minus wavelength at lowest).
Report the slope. 1.0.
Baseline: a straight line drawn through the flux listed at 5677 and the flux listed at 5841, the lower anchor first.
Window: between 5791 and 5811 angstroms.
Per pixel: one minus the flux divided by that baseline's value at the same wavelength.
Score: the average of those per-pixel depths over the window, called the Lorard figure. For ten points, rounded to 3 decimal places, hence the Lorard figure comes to -0.120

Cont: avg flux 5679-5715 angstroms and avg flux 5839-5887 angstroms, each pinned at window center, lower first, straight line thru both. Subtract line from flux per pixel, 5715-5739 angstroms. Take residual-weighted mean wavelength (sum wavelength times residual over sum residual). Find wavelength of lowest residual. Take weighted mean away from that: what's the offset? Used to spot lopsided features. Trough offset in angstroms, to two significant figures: -6.5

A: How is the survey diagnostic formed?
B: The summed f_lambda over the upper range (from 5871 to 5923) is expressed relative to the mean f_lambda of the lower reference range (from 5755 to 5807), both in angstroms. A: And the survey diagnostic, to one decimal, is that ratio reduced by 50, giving -42.8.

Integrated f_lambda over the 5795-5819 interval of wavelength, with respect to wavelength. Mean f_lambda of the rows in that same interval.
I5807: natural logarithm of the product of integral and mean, 12.16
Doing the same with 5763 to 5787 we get 12.15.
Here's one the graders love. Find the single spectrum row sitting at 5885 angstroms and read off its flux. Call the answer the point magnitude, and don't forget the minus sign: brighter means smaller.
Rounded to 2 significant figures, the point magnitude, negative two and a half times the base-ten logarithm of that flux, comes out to -4.2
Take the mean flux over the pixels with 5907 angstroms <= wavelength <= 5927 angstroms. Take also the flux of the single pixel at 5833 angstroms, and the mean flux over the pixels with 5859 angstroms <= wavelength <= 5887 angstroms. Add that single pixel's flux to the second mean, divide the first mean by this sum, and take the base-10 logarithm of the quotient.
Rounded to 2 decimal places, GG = -0.39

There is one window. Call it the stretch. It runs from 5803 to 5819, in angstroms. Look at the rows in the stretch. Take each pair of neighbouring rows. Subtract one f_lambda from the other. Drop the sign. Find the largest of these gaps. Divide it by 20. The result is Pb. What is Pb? 0.26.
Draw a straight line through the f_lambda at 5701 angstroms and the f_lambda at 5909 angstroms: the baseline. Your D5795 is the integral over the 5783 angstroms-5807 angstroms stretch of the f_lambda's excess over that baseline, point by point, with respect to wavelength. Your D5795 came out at 454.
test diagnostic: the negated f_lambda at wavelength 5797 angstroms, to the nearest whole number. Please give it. -103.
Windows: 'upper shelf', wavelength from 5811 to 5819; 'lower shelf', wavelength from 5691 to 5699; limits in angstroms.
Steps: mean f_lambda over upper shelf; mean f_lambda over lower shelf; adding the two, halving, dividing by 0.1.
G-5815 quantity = 845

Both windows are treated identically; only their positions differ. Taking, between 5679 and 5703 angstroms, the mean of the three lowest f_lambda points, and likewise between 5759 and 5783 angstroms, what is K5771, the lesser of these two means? 85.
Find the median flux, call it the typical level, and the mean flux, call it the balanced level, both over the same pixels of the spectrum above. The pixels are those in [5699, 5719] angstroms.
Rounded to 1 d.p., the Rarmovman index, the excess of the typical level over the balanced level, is -0.9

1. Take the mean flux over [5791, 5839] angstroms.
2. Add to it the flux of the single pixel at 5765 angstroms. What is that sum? 170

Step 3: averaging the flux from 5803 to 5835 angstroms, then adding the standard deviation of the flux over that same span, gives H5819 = 86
